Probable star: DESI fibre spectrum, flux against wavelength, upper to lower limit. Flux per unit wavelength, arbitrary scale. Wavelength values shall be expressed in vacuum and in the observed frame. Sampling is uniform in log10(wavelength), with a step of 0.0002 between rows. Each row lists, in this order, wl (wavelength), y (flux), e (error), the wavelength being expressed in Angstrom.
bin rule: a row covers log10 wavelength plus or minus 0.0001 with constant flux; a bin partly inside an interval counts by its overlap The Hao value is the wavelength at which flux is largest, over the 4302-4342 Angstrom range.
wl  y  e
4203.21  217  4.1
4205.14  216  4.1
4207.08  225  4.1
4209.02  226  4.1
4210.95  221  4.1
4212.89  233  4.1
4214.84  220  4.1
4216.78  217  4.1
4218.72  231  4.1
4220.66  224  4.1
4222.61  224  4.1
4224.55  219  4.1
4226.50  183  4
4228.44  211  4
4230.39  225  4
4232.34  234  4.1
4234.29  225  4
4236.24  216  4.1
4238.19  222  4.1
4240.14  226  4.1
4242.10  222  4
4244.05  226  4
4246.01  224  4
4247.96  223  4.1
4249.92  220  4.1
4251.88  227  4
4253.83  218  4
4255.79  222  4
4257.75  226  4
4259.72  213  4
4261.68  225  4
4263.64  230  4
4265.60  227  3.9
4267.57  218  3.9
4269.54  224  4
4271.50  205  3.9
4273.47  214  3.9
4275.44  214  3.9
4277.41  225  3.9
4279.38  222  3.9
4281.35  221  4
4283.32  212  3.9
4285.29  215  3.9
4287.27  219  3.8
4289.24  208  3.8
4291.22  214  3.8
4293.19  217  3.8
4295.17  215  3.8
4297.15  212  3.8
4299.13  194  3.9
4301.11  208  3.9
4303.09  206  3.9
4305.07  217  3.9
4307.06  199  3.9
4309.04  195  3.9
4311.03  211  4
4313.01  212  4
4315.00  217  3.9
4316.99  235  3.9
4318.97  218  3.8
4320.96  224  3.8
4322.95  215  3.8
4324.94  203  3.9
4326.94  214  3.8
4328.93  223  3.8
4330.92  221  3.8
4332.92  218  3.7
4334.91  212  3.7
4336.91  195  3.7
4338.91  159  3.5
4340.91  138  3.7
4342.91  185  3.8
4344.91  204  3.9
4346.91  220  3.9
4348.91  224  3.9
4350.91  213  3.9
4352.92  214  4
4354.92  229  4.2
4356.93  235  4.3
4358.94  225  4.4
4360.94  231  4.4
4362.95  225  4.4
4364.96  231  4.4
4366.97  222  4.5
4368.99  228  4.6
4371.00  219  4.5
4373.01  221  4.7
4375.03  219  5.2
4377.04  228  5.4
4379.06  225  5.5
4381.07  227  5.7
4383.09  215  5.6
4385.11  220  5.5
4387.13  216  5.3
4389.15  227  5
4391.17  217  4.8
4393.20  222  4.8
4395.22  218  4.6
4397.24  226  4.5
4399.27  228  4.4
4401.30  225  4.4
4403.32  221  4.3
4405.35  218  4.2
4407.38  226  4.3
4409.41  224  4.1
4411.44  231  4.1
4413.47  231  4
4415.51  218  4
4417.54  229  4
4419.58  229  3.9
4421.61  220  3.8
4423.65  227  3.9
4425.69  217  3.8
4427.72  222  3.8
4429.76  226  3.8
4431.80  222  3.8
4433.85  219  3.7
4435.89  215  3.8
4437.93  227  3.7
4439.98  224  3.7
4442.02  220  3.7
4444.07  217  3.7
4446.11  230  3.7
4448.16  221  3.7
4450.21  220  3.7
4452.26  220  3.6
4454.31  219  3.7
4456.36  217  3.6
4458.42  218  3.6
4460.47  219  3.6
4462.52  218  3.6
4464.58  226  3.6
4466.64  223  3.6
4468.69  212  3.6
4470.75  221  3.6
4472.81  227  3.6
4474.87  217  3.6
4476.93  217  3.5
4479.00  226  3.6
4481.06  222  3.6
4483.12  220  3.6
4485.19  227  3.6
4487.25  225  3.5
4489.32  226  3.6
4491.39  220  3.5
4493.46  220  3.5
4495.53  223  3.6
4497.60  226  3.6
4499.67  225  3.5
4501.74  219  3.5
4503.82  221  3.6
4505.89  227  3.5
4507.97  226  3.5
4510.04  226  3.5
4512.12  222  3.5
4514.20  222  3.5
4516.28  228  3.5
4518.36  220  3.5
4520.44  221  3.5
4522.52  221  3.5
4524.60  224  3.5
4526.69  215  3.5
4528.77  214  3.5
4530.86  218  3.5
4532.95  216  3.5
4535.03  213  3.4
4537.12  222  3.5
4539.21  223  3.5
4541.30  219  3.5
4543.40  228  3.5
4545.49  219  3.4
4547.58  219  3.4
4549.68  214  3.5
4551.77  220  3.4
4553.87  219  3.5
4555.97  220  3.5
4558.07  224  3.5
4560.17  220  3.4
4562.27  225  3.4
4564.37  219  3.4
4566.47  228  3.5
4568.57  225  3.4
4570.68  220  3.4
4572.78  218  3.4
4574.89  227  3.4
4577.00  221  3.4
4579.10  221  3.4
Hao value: 4316.99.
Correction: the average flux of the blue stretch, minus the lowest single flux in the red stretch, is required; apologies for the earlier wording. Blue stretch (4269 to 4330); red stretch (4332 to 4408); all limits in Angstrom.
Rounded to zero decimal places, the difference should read 76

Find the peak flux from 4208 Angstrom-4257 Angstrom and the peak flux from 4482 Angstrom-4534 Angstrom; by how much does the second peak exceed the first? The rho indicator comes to -6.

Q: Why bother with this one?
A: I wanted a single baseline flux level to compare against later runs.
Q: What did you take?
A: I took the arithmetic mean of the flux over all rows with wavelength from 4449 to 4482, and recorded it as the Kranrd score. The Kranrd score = 220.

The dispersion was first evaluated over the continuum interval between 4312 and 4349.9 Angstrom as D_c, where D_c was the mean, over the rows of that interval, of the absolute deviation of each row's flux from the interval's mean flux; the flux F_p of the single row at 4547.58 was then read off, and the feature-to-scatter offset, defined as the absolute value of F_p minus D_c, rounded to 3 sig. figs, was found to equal 202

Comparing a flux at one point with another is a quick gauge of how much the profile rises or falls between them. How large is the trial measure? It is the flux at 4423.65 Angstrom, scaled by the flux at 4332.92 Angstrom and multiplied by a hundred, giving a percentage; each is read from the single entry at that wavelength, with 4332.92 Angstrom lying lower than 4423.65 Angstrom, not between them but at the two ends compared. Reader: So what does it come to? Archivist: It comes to 104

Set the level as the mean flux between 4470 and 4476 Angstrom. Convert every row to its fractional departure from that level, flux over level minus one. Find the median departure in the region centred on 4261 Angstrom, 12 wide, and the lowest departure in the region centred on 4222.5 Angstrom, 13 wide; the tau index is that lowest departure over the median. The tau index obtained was -10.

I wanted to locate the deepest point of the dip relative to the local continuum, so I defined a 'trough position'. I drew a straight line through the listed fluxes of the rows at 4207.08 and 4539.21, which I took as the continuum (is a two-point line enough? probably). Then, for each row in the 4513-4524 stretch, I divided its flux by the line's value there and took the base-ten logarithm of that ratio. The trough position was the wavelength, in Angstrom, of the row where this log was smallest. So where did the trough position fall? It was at 4518.36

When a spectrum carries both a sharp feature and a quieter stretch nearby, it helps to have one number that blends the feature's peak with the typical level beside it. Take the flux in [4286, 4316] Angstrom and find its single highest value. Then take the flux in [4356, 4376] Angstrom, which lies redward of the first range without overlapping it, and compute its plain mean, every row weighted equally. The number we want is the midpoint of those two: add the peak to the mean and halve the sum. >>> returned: 222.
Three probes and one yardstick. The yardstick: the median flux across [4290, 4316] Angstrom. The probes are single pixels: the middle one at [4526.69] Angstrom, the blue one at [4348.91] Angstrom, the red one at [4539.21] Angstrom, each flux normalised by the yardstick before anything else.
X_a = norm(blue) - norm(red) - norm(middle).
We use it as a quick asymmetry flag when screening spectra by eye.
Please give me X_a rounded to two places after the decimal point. -1.01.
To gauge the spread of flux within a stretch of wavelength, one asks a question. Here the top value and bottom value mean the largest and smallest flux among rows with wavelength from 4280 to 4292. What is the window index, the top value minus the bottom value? 13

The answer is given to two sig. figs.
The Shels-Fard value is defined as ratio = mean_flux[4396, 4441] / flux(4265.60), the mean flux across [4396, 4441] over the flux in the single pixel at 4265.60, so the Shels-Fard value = 0.99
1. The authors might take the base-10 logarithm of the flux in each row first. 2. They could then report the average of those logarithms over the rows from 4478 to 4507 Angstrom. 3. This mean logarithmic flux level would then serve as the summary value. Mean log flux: 2.35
